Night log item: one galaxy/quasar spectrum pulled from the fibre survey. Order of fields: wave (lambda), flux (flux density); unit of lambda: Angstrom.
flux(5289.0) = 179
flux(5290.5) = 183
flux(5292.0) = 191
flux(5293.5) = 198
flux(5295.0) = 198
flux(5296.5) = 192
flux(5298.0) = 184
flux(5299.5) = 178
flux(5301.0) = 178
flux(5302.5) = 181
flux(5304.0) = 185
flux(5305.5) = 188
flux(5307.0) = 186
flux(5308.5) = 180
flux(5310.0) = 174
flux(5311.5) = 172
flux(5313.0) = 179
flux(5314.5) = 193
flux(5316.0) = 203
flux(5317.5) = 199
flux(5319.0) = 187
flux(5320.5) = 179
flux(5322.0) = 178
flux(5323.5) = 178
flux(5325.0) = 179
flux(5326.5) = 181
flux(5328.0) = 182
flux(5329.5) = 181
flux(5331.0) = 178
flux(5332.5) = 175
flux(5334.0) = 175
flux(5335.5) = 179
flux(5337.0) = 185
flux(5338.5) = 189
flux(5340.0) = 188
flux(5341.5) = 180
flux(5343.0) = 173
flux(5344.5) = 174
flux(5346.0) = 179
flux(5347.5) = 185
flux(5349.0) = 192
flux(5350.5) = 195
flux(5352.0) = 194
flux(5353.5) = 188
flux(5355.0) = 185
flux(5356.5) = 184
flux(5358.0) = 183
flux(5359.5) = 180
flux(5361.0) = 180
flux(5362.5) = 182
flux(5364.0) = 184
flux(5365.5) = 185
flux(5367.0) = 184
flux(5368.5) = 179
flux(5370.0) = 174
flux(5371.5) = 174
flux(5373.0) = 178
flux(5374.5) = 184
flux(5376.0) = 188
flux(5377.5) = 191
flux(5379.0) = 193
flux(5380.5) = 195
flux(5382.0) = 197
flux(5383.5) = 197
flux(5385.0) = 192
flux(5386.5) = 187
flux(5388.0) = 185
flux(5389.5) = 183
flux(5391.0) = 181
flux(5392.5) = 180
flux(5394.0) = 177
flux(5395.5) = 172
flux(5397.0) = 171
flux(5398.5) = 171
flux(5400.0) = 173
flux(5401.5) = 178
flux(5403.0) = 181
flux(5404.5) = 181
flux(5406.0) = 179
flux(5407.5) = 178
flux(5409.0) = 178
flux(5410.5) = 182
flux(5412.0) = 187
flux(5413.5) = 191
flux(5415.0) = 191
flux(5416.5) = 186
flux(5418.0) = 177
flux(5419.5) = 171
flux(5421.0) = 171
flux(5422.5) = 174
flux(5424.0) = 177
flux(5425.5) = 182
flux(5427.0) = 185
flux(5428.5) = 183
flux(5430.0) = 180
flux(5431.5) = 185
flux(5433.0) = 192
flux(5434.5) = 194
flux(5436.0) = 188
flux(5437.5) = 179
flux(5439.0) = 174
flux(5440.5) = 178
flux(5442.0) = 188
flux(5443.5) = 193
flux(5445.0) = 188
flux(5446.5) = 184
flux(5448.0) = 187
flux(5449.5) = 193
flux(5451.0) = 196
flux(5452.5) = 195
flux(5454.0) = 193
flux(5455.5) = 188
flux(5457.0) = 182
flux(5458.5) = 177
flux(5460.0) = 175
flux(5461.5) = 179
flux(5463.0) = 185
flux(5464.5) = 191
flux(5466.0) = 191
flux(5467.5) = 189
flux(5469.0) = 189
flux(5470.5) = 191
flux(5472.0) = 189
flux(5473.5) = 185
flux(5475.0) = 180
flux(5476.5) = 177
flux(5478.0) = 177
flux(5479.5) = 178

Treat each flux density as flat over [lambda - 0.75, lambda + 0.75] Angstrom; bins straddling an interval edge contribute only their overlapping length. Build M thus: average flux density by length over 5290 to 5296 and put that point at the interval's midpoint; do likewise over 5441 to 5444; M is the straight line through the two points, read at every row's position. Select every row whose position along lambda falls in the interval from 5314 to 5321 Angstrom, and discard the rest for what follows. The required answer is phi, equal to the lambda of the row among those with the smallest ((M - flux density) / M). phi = 5316.0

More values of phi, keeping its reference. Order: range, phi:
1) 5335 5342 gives 5338.5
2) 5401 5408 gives 5404.5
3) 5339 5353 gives 5350.5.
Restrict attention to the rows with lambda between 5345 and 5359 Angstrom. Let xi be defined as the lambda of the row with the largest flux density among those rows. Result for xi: 5350.5 Angstrom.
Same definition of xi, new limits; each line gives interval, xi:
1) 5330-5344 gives 5338.5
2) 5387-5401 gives 5388.0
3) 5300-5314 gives 5305.5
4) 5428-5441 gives 5434.5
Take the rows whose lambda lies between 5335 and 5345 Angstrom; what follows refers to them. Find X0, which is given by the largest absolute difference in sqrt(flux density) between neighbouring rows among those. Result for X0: 0.29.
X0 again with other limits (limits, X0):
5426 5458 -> 0.37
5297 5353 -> 0.51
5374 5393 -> 0.18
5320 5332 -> 0.11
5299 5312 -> 0.23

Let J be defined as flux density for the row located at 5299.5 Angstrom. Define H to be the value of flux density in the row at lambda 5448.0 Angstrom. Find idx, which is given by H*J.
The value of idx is 33286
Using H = 187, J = 178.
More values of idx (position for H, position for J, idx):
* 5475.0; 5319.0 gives 33660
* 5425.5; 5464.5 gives 34762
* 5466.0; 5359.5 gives 34380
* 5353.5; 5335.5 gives 33652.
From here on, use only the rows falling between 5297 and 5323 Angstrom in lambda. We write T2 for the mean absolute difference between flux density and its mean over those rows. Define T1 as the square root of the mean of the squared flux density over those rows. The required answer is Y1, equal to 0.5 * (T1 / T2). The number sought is 14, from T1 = 184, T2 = 6.5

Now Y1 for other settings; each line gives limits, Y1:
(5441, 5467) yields 19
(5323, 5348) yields 25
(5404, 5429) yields 19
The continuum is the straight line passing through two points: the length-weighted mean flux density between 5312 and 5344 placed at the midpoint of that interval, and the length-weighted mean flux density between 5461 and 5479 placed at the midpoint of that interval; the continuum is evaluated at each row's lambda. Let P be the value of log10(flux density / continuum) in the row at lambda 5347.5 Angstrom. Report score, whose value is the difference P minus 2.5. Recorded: -2.50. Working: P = 0.005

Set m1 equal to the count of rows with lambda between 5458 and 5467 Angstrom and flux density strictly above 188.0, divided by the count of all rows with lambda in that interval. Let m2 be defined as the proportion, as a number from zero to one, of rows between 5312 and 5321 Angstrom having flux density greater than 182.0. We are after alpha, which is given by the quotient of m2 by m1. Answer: 2.0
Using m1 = 0.33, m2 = 0.67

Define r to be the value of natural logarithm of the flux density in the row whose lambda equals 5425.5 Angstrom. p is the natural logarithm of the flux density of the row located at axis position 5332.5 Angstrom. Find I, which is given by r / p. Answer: 1.01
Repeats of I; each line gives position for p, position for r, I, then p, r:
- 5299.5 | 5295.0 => 1.02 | 5.18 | 5.29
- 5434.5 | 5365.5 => 0.99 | 5.27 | 5.22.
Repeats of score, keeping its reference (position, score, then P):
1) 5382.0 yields -2.47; 0.030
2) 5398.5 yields -2.53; -0.032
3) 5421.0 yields -2.53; -0.033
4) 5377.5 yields -2.48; 0.017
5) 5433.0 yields -2.48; 0.017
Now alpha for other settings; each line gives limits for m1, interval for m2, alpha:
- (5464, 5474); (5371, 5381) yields 0.8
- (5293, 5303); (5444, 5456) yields 2.3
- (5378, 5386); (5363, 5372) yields 0.5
